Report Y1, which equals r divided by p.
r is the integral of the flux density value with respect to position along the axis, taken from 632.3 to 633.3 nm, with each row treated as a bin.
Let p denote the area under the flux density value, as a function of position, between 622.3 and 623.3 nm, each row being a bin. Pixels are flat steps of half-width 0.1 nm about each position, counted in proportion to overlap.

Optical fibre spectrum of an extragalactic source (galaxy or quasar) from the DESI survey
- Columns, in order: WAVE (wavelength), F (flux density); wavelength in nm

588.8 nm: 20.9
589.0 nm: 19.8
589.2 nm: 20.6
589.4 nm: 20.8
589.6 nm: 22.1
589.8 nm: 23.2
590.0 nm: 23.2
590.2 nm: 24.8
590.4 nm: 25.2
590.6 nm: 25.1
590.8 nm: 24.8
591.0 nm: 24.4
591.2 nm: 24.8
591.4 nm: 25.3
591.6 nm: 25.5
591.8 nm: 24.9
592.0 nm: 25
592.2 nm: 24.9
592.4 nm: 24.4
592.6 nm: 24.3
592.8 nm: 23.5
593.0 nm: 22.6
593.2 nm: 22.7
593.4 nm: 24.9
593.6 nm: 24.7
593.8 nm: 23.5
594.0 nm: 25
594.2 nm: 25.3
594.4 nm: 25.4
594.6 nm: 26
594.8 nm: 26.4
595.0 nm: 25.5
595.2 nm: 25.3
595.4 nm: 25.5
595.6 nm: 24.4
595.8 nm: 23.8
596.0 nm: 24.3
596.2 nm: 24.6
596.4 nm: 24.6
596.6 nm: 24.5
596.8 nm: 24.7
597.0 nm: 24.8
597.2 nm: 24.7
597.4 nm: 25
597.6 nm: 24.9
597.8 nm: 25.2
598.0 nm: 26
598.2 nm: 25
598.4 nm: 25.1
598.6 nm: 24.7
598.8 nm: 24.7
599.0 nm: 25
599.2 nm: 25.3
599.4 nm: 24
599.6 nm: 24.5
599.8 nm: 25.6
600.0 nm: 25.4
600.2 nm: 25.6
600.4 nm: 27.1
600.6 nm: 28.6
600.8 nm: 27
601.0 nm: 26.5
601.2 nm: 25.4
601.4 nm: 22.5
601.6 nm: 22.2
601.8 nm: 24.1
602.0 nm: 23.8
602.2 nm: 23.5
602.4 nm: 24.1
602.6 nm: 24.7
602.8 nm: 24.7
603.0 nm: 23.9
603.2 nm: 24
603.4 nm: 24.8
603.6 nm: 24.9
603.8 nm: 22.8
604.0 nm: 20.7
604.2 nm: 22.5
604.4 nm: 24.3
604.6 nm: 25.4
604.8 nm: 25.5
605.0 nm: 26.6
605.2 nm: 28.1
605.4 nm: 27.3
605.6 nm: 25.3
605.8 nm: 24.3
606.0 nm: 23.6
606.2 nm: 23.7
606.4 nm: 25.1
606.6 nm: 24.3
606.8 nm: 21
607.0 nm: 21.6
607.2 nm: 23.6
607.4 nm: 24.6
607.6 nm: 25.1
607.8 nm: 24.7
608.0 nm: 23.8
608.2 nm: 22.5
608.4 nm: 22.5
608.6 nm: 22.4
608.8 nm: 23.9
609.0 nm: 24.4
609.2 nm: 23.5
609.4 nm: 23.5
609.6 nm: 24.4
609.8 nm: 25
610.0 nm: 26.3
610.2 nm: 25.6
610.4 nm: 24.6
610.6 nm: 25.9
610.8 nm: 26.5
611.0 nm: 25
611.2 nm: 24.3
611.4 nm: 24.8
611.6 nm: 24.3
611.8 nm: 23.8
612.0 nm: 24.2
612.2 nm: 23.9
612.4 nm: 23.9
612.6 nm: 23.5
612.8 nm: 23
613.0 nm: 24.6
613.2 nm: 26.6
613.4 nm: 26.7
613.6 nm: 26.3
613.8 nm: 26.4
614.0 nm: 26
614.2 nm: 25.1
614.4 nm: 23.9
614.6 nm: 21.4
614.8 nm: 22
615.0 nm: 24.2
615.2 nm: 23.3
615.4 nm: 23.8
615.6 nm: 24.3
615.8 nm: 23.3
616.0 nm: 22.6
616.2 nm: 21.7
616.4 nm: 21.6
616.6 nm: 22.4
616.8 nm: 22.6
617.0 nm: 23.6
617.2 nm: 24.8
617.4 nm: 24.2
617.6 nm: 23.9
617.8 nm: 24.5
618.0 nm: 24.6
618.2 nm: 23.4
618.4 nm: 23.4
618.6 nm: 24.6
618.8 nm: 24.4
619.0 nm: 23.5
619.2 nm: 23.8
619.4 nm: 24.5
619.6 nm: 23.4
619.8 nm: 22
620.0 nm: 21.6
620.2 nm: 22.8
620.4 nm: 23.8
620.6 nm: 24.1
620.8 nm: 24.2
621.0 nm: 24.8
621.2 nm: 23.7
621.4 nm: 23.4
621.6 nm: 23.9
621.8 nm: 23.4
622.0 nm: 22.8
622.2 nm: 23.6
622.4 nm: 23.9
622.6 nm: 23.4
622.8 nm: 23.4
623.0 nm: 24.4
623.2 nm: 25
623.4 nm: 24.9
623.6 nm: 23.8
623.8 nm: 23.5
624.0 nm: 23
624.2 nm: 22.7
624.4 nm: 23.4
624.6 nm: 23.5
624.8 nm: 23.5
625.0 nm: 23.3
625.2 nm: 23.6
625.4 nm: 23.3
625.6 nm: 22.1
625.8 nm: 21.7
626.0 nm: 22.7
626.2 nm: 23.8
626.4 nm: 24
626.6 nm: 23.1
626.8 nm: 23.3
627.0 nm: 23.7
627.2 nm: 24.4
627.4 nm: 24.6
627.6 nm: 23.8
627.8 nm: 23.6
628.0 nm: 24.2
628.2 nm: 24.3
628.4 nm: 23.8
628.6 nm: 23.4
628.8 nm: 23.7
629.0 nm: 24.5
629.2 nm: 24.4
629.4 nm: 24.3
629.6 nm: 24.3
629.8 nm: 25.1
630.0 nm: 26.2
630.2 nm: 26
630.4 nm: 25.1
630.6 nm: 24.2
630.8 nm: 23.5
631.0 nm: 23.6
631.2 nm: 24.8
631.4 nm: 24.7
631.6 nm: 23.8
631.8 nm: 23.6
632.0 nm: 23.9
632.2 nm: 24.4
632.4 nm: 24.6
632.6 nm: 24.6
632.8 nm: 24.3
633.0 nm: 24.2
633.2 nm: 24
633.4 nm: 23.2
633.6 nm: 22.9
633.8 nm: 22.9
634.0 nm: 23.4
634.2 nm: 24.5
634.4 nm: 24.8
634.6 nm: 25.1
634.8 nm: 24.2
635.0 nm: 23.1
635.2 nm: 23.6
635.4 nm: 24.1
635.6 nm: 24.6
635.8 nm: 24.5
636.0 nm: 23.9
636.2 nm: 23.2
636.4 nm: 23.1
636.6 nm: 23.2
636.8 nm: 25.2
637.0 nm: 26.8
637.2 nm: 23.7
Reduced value 1.01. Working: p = 24.0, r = 24.3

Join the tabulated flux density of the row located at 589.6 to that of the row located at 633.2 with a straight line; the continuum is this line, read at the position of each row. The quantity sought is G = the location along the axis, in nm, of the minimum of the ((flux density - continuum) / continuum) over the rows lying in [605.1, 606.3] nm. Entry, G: 606.0 nm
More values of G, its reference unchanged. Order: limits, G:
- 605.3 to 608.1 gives 606.8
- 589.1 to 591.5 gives 589.2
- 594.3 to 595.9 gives 595.8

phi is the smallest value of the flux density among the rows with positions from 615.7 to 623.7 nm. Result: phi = 21.6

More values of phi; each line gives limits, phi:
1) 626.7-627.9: 23.3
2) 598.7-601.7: 22.2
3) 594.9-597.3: 23.8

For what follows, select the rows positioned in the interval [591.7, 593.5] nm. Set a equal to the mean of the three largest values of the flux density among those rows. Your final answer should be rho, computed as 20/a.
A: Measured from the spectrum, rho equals 0.802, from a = 24.9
